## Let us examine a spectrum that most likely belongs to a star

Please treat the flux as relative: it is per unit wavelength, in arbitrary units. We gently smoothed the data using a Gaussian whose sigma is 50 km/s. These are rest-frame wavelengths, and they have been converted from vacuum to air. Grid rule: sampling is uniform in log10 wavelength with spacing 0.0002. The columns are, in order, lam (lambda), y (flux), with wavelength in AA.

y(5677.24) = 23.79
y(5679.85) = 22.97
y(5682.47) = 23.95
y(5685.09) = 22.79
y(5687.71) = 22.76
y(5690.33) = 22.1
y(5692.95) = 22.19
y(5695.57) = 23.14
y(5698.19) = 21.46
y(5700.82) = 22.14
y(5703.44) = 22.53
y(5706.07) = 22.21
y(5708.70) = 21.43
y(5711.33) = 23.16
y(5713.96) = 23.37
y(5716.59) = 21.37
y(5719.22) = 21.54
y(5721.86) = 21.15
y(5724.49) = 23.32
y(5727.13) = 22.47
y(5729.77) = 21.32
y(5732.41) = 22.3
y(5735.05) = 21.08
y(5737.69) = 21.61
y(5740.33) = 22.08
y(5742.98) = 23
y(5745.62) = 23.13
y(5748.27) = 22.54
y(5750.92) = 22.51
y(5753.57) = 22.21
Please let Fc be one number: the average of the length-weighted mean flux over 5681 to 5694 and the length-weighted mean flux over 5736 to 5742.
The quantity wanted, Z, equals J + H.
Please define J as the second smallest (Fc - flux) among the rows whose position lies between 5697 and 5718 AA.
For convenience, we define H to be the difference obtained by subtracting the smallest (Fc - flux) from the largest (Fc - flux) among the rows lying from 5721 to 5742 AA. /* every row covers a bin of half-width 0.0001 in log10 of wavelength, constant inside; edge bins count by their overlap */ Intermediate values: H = 2.2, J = -0.9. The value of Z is 1.4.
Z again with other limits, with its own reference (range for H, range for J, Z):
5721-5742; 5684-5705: 1.8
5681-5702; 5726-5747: 1.8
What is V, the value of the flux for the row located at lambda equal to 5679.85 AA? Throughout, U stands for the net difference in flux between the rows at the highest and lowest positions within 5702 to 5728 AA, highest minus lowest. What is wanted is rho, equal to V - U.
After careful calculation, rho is 23.0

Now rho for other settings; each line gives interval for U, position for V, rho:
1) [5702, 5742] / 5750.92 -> 23.0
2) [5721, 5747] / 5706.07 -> 20.2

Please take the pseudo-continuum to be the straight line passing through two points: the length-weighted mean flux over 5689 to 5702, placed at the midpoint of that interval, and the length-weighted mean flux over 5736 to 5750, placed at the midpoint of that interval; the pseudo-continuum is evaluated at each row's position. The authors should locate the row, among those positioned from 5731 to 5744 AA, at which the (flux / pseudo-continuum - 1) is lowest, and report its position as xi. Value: 5735.05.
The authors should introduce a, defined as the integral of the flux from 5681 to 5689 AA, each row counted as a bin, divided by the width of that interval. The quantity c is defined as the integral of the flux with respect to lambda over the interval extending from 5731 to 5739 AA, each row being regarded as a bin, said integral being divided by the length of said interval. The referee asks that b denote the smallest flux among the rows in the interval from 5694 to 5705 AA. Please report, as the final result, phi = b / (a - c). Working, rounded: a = 23.1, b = 21.46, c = 21.7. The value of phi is 15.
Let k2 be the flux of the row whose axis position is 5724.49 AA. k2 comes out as 23.32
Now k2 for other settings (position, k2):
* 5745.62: 23.13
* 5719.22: 21.54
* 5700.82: 22.14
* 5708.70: 21.43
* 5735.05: 21.08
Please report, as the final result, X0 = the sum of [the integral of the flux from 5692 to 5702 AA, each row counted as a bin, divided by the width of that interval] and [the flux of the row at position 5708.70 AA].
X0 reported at 43.7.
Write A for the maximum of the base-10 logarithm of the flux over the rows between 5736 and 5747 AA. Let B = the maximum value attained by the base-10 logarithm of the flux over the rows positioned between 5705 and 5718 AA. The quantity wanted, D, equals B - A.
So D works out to 0.004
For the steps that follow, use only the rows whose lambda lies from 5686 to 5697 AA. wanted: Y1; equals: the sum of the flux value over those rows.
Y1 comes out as 90.2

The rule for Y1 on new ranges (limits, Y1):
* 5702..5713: 89.3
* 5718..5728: 88.5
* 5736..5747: 89.8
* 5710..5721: 89.4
